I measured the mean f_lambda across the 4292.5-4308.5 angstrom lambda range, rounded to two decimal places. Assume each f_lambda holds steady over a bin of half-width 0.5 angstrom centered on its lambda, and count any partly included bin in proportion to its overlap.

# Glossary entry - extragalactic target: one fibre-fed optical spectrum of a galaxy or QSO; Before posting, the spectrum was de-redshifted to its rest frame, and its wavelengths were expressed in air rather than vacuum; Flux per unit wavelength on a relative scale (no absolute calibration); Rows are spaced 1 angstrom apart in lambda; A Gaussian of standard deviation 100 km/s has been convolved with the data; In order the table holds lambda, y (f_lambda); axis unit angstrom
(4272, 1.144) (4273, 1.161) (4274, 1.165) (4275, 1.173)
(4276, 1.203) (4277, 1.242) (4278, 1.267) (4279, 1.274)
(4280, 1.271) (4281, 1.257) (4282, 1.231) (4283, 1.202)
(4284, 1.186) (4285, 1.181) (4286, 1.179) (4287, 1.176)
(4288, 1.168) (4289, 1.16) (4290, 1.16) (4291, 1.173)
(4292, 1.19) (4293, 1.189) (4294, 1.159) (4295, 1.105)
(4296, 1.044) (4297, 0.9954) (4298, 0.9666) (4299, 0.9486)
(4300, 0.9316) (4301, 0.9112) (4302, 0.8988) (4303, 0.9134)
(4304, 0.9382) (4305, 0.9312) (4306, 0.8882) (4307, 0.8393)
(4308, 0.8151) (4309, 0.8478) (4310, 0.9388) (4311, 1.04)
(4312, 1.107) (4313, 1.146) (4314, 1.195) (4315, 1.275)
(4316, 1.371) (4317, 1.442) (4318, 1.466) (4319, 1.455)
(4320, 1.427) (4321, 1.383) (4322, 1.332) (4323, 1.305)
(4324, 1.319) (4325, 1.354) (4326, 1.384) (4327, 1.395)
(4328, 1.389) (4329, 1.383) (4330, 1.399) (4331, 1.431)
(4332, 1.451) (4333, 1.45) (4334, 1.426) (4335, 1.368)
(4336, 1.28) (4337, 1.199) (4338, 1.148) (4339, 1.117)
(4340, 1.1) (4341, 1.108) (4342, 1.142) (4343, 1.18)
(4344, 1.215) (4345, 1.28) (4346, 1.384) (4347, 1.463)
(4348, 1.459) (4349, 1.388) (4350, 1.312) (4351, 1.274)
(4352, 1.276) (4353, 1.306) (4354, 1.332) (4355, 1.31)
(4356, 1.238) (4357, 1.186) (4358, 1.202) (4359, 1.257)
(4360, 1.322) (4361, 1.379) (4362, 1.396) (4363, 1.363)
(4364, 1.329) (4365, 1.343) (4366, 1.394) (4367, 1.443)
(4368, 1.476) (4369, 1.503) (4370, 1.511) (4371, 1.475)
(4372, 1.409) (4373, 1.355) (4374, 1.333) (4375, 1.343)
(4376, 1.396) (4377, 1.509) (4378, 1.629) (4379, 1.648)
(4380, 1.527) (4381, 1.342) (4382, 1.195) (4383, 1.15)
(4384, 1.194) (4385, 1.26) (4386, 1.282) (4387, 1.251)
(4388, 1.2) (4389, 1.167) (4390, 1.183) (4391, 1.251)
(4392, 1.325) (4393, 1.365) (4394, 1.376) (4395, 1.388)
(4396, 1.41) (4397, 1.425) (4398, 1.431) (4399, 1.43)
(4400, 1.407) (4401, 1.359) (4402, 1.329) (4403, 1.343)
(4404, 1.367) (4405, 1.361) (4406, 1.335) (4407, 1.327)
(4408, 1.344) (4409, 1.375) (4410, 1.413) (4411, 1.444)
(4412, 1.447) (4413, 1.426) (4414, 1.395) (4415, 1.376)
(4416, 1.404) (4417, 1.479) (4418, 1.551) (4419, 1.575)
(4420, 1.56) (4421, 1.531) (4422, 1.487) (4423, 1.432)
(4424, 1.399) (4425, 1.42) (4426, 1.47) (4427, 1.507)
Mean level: 0.97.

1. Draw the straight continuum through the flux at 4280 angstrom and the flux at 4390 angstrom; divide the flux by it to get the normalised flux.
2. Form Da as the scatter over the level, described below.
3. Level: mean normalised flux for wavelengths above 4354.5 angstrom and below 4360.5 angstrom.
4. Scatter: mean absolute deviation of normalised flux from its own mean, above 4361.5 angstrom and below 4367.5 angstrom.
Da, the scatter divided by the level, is 0.027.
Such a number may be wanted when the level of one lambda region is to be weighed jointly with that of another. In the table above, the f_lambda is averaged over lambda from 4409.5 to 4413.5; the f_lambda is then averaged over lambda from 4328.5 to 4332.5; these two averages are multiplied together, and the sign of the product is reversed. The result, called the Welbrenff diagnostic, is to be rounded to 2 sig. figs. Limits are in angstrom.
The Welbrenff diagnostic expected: -2.0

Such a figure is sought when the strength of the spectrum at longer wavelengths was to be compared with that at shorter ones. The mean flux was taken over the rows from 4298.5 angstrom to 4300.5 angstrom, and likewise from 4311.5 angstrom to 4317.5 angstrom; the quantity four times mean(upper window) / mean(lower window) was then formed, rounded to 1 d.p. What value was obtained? 5.3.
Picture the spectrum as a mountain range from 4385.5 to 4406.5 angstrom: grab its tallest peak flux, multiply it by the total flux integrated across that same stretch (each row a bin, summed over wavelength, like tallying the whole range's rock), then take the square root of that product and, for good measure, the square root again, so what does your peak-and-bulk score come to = 2.52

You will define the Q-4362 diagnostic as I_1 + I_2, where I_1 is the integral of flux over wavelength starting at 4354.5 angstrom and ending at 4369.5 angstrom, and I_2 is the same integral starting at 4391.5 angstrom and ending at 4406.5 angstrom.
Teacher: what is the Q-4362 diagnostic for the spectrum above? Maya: 41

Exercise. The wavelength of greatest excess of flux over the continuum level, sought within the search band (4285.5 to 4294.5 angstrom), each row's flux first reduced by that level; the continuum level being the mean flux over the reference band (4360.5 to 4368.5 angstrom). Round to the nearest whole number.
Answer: 4292 angstrom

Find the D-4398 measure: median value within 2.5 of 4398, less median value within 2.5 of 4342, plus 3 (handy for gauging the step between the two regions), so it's 3.28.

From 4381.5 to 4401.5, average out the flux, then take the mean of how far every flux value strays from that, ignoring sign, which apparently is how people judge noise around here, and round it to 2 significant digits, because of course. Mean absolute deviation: 0.089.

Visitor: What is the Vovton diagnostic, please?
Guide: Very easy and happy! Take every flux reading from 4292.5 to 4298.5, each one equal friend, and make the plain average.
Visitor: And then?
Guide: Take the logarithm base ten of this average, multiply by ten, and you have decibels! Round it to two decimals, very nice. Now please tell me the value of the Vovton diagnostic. 0.32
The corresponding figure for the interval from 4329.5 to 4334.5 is 1.56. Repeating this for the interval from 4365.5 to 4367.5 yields 1.52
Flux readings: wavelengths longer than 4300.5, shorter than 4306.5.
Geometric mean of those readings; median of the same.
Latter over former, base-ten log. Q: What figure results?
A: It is 0.000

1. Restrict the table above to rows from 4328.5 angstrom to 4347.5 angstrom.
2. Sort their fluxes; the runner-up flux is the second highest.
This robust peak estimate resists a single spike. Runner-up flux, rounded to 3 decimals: 1.451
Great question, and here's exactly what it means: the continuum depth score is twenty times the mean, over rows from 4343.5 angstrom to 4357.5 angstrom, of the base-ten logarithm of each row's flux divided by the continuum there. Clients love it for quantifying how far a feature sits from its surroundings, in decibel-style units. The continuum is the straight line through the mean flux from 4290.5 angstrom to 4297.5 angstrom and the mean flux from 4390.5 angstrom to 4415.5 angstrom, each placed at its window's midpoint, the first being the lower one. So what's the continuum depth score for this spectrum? 0.40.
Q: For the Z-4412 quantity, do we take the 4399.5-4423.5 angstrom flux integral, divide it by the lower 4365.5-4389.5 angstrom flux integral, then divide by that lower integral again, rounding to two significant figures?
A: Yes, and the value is 0.031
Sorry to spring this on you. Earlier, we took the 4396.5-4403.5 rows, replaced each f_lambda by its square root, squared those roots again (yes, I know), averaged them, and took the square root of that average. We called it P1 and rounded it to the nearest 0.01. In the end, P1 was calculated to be 1.18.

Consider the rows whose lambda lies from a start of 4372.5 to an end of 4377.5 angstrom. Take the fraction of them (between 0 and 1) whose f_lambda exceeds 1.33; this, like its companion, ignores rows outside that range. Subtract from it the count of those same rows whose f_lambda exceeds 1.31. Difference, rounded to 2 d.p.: -4.00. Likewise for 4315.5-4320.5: -4.00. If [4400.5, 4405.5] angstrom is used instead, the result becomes -4.20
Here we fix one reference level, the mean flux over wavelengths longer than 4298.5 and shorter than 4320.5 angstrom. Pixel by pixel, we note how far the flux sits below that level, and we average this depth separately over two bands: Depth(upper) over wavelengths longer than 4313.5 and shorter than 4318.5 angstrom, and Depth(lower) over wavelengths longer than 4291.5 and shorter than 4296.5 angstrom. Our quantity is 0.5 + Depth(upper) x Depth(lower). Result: 0.516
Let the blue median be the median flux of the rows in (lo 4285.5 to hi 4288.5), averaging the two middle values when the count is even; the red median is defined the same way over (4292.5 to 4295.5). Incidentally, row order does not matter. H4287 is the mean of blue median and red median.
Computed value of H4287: 1.17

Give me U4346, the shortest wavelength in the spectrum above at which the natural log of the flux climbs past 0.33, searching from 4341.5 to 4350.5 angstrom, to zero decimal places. 4347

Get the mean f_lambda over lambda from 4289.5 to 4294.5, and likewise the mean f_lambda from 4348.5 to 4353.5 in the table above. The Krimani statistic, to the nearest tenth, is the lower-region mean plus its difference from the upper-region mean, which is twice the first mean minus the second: 1.0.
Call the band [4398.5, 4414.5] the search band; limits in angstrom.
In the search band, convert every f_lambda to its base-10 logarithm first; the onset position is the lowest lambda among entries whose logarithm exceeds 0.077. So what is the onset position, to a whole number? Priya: 4399 angstrom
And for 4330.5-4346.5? 4331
